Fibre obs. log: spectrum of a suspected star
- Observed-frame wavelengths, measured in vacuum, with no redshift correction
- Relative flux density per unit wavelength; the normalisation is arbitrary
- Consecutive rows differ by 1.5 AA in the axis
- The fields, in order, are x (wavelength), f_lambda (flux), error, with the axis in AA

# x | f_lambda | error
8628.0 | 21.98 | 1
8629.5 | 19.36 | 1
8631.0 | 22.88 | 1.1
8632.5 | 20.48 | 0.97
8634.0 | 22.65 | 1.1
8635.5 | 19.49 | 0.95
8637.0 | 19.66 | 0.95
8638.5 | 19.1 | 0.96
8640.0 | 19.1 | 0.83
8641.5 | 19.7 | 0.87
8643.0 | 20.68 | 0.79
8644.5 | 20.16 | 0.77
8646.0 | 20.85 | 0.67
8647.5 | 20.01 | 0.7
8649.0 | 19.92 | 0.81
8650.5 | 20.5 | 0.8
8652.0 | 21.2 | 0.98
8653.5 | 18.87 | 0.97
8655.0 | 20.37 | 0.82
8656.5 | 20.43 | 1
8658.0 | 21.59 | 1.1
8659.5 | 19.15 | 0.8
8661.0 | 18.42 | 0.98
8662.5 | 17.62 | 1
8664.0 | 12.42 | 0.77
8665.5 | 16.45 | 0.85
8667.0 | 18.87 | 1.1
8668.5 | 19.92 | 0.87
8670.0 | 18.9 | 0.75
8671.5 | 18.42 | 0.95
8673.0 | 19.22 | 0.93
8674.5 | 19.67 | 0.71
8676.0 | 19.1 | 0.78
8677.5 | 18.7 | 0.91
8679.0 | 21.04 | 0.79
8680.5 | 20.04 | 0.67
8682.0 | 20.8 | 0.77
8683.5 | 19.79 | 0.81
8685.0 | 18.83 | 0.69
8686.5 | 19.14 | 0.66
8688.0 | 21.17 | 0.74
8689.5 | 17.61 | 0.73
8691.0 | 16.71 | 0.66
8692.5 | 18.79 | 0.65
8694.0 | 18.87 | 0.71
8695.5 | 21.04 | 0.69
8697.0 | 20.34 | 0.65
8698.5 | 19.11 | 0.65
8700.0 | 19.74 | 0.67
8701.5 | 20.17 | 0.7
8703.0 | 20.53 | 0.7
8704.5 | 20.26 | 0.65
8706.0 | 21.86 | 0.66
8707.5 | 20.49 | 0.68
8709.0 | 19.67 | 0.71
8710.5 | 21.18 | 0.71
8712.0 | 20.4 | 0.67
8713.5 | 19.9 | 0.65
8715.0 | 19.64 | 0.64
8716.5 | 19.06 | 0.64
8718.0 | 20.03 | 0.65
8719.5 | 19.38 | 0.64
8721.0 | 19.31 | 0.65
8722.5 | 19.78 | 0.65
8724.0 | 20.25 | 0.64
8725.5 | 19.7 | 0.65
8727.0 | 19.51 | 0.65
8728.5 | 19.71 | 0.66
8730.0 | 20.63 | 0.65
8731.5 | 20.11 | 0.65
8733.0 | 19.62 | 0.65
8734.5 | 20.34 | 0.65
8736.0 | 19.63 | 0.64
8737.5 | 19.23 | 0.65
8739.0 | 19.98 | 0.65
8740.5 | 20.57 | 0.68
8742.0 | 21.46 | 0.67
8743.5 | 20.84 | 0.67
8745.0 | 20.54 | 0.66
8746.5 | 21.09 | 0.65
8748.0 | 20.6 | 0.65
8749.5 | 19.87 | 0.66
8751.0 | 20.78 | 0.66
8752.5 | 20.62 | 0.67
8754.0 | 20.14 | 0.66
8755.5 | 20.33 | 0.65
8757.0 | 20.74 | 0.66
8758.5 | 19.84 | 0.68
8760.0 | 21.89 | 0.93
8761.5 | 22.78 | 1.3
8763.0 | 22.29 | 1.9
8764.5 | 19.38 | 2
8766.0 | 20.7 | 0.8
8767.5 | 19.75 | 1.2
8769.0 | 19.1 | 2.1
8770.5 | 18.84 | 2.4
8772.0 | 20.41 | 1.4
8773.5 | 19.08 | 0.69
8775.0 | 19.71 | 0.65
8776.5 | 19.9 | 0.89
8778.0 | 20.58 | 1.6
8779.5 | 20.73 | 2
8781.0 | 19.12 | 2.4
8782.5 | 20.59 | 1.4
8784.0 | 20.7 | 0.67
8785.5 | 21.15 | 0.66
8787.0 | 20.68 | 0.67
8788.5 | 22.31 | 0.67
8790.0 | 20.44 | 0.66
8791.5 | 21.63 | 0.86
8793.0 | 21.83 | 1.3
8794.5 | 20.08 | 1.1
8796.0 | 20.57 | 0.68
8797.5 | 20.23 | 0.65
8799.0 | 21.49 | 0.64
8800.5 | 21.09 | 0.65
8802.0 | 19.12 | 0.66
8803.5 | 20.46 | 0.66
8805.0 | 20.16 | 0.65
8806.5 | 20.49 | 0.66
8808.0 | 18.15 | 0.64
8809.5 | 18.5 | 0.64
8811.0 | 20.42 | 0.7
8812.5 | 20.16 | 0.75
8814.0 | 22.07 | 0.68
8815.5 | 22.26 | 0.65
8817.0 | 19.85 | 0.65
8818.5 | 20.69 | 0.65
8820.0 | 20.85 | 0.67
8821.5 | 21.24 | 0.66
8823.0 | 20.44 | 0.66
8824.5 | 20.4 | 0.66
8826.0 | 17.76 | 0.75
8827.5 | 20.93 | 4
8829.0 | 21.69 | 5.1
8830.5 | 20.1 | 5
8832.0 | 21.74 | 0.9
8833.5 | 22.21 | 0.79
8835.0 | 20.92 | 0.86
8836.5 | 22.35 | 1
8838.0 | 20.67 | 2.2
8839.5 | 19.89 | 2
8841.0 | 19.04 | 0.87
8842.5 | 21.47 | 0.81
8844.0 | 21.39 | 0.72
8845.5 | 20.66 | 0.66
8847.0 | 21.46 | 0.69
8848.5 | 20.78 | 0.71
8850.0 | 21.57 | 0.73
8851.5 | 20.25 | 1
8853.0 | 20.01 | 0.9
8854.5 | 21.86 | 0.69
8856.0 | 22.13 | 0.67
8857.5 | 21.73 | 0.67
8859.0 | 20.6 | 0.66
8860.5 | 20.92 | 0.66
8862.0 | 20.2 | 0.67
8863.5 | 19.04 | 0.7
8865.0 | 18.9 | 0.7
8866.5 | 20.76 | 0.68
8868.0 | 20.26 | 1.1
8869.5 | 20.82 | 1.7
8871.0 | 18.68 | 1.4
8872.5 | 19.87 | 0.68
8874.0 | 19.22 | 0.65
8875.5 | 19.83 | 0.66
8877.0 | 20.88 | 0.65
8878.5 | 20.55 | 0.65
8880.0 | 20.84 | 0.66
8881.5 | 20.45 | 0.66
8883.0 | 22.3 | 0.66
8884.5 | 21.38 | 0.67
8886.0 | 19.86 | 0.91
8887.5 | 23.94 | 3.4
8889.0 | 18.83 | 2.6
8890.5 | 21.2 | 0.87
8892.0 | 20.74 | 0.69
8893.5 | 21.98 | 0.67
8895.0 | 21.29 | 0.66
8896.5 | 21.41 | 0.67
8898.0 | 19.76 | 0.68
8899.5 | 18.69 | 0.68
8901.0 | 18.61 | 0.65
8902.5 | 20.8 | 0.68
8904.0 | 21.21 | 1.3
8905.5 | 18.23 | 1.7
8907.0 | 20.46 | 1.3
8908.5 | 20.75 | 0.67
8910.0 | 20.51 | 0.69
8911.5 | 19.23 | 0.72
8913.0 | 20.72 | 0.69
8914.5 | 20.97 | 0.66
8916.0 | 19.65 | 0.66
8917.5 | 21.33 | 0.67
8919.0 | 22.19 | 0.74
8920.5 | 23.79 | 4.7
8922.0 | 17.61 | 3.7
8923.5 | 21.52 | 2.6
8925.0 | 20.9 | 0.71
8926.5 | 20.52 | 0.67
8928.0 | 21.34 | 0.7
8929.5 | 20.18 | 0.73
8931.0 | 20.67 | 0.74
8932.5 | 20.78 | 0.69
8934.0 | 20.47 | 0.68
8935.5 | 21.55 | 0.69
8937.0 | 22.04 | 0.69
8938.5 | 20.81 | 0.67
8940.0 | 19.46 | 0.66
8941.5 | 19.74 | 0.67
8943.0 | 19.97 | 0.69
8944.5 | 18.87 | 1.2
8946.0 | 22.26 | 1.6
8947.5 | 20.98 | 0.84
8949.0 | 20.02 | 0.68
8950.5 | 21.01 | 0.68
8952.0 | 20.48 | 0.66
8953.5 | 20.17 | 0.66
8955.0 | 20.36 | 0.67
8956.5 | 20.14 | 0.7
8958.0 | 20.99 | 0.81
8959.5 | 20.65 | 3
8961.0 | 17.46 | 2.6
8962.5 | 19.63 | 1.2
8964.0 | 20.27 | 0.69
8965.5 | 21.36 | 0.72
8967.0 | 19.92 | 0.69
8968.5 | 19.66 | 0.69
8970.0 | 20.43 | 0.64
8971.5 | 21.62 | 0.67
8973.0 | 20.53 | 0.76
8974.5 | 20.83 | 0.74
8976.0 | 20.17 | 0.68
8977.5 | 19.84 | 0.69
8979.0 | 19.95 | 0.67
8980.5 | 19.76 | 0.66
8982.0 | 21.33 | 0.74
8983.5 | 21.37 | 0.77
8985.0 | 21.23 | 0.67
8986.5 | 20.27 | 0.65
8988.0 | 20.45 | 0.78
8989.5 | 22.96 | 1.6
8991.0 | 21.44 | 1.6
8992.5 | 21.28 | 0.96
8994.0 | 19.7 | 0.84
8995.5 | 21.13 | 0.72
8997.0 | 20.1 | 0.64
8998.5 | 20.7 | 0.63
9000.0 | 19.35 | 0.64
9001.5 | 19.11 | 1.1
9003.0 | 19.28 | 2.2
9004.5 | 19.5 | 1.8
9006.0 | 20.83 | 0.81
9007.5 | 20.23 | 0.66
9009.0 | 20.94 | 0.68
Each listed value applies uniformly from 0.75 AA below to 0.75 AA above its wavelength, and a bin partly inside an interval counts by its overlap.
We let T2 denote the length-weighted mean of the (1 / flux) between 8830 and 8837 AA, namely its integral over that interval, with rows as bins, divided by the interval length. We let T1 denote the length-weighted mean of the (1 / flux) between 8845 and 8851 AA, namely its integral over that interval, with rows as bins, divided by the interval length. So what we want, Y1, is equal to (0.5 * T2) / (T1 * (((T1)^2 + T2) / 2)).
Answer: 20.1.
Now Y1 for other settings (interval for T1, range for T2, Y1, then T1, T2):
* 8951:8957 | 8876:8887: 19.3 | 0.0492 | 0.048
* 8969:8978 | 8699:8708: 19.6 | 0.0487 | 0.049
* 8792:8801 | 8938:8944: 20.0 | 0.0479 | 0.050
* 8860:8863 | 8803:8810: 19.5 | 0.0490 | 0.051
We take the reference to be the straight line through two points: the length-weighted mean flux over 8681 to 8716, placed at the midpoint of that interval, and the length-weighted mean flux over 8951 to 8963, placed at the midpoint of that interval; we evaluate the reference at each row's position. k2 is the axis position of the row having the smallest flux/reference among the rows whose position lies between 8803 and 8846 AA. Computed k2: 8826.0 AA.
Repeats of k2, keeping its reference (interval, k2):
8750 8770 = 8769.0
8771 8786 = 8773.5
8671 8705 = 8691.0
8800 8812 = 8808.0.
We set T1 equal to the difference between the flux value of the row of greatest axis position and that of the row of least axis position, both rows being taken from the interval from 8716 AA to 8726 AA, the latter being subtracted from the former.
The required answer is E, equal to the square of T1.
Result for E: 0.41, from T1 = 0.6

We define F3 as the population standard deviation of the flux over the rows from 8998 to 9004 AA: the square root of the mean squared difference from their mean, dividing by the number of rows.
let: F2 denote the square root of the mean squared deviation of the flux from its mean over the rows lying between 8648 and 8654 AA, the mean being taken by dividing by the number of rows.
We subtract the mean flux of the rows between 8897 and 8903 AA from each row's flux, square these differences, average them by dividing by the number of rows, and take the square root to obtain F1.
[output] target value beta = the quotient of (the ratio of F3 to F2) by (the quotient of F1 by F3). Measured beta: 0.5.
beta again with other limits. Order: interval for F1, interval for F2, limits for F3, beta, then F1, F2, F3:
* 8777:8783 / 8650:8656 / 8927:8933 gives 0.3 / 0.66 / 0.85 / 0.41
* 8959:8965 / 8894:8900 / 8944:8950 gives 1.1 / 1.23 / 1.13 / 1.25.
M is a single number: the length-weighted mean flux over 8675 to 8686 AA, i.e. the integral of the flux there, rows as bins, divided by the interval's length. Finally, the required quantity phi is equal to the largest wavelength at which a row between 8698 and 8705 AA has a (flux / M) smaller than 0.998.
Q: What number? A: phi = 8698.5 AA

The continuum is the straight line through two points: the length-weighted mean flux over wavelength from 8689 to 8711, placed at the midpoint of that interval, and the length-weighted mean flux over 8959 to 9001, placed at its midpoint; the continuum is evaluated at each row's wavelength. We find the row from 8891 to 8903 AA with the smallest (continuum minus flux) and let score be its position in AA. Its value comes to 8893.5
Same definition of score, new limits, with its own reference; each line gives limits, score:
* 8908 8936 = 8920.5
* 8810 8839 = 8836.5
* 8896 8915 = 8896.5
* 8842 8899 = 8887.5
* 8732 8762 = 8761.5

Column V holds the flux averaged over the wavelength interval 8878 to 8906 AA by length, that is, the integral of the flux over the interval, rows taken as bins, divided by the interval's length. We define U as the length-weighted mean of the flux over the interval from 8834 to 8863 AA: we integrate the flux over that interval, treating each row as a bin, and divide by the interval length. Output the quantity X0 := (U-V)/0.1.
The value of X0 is 3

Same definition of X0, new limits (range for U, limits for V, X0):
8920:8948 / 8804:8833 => 2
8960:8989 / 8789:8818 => -1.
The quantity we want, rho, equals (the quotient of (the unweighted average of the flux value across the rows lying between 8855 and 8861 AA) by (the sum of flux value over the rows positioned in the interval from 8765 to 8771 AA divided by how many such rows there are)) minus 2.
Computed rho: -0.911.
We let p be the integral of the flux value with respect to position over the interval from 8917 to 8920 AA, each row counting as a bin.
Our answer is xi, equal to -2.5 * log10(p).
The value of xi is -4.547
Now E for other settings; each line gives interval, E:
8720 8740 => 0.45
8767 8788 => 0.86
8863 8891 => 4.67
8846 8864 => 5.86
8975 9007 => 0.44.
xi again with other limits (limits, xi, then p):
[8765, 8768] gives -4.456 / 60.6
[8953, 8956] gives -4.460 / 60.8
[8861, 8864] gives -4.433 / 59.3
